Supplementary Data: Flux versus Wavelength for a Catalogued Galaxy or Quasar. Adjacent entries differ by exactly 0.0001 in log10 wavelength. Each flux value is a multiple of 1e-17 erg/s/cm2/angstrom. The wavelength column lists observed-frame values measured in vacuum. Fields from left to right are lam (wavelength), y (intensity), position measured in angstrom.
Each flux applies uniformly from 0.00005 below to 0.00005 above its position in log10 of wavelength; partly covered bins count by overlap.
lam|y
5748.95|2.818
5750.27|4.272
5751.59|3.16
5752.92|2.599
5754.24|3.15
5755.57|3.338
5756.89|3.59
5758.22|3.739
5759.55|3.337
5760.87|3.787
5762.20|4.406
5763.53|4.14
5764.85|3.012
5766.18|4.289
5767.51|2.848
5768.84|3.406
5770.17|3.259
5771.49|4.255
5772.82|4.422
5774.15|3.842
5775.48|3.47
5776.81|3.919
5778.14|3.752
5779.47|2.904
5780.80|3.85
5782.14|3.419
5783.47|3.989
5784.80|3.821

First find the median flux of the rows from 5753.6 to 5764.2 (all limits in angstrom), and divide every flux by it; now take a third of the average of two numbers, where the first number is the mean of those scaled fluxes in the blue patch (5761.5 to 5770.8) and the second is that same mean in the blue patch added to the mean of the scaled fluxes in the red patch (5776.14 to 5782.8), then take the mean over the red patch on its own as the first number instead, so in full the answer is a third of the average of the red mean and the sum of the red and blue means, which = 0.489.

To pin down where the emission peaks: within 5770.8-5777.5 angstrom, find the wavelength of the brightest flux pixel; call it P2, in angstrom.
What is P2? 5772.82 angstrom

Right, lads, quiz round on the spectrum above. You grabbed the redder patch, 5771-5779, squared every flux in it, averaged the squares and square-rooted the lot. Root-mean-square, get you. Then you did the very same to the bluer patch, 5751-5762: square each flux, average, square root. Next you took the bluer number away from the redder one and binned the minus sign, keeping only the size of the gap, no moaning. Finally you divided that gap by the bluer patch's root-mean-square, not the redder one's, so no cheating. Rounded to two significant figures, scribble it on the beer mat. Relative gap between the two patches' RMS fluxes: 0.18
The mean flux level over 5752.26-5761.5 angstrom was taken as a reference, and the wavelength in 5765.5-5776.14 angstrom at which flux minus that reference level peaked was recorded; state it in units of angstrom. 5772.82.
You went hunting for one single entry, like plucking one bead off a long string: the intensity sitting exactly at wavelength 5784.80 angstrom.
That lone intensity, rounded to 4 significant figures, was 3.821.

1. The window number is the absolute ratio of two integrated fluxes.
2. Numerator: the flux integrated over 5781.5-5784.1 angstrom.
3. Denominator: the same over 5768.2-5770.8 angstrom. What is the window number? 1.11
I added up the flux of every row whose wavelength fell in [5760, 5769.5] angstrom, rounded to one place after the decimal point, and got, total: 25.9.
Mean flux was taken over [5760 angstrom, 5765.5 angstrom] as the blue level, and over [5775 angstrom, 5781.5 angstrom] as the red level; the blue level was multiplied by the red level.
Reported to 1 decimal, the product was 13.7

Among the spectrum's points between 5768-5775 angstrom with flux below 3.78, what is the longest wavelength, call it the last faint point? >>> 5770.17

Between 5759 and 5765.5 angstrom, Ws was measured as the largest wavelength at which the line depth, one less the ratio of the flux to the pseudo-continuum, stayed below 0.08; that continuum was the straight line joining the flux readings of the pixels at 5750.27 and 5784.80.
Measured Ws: 5763.53 angstrom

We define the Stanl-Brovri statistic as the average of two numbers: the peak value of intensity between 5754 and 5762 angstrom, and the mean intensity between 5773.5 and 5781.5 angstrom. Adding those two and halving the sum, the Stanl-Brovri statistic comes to 3.70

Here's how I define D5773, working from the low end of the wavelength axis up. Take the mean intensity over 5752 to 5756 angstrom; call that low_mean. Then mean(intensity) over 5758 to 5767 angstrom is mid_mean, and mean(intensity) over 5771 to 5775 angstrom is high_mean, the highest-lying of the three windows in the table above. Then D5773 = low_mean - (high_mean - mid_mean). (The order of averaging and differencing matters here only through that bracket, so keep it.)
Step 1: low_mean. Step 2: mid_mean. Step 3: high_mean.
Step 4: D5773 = 2.7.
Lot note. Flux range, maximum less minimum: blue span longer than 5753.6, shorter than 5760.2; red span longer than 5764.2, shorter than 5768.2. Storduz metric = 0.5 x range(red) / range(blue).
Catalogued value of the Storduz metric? 1.22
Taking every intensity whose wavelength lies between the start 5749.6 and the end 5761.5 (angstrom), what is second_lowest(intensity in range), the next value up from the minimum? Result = 3.15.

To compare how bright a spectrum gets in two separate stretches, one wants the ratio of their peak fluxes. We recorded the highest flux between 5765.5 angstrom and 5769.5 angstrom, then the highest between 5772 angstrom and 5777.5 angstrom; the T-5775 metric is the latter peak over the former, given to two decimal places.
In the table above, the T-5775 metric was 1.03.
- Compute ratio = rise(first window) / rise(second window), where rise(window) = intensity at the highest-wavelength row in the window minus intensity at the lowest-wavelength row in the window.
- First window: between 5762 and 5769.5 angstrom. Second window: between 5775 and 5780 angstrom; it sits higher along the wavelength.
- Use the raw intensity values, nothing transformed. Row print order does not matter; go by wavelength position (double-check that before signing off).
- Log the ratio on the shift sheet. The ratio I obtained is 2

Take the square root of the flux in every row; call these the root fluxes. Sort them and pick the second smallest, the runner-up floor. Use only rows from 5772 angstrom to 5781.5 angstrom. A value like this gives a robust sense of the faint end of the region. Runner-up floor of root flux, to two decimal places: 1.86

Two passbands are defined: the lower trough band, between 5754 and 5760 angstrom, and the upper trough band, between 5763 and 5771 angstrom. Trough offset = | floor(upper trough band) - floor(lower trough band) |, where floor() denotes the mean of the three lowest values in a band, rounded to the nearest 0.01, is 0.24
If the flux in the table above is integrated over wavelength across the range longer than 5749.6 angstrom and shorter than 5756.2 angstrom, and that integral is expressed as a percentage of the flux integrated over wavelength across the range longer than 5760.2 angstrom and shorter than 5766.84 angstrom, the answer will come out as 84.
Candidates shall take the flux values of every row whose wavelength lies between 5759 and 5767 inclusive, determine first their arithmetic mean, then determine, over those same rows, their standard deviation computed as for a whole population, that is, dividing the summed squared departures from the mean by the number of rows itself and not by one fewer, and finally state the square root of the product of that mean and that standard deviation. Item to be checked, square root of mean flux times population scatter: 1.4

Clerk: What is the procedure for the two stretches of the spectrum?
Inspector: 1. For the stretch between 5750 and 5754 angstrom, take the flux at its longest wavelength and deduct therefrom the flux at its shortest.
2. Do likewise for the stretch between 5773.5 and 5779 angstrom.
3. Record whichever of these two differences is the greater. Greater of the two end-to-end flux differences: -0.1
